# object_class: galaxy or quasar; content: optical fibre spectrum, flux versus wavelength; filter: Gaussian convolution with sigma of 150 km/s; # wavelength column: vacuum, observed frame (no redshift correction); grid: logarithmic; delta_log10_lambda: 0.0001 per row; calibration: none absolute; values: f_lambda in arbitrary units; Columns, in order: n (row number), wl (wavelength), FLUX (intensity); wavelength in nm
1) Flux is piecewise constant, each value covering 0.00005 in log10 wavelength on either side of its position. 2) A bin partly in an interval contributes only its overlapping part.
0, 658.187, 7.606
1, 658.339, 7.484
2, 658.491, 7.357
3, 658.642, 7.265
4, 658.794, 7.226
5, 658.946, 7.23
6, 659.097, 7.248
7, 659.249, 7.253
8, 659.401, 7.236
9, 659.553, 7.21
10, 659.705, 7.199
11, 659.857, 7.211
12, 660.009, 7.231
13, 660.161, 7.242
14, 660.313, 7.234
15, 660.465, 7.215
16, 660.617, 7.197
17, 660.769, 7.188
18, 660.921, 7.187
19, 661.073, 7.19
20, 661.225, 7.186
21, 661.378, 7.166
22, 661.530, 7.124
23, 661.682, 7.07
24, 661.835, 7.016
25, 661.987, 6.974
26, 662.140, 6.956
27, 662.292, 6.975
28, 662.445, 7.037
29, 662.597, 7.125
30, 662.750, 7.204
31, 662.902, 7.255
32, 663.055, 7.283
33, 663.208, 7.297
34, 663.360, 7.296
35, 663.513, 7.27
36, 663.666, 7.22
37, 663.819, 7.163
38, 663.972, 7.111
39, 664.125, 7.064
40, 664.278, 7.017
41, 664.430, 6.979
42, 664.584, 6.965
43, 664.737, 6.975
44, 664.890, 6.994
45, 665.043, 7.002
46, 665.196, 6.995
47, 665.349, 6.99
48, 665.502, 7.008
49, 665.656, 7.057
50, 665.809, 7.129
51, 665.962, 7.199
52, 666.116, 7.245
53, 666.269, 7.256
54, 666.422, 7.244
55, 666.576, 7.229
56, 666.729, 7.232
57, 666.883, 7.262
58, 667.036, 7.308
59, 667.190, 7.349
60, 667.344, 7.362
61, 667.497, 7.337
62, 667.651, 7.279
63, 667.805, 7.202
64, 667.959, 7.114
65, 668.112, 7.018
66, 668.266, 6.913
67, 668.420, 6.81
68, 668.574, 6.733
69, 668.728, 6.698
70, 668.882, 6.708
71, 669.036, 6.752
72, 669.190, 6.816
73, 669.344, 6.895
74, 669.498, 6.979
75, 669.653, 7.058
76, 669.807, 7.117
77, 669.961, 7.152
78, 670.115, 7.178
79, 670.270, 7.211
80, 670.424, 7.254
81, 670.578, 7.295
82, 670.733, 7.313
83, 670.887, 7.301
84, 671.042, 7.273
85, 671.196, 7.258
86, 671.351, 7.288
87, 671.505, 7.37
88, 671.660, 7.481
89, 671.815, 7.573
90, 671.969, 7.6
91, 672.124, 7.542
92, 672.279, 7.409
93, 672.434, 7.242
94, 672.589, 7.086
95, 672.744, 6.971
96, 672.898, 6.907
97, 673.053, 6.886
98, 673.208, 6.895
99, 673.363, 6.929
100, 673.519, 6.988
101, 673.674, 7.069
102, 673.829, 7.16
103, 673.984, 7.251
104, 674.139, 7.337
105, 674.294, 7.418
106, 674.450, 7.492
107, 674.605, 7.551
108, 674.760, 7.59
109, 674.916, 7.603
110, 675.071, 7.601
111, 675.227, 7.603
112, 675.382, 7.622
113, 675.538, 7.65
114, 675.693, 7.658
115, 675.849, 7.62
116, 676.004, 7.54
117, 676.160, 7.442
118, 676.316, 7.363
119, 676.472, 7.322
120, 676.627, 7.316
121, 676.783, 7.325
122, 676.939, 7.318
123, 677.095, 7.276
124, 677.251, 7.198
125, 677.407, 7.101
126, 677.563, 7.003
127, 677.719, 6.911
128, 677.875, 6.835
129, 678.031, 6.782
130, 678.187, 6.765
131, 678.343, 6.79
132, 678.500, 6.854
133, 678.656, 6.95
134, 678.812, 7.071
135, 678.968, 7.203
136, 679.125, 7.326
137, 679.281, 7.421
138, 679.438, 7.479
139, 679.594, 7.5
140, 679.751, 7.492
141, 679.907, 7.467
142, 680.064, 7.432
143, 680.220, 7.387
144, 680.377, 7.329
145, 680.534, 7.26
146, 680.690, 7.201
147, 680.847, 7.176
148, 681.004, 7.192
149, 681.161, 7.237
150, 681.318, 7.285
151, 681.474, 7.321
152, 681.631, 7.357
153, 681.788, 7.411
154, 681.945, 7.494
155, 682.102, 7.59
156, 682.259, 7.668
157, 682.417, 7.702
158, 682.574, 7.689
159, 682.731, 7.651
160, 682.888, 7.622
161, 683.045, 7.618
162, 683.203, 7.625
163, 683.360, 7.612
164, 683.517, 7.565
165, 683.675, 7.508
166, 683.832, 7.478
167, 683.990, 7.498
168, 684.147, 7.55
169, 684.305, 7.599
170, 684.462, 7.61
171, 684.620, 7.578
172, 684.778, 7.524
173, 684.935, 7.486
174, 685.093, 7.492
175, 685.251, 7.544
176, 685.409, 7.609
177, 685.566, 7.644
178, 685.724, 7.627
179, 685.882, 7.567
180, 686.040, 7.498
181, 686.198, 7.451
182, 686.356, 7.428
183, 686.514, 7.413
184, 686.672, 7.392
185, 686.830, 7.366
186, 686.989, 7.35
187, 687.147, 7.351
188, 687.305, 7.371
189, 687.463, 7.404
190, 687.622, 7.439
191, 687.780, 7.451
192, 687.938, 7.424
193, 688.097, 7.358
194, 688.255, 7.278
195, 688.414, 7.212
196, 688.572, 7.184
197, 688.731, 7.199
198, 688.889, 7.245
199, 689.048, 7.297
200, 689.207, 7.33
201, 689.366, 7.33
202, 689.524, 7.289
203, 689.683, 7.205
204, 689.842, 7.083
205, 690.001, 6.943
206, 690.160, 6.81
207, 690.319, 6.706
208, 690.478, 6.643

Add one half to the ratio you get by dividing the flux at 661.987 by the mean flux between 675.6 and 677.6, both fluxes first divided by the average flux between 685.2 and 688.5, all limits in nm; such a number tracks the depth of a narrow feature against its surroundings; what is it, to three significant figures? 1.45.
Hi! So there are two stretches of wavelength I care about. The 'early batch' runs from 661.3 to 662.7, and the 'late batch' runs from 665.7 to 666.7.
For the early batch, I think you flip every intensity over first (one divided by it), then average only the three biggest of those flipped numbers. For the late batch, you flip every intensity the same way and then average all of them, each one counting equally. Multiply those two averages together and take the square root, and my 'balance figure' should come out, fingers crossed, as 0.141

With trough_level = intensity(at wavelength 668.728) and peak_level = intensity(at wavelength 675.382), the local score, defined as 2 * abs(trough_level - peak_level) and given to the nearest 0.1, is 1.8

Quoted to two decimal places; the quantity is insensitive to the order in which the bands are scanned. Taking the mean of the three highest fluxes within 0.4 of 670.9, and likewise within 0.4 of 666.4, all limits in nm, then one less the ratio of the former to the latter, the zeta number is -0.01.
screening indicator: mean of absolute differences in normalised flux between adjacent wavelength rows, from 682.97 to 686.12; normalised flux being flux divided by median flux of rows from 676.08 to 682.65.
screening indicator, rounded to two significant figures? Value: 0.0051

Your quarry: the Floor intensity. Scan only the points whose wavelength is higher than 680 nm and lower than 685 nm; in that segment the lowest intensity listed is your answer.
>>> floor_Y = 7.176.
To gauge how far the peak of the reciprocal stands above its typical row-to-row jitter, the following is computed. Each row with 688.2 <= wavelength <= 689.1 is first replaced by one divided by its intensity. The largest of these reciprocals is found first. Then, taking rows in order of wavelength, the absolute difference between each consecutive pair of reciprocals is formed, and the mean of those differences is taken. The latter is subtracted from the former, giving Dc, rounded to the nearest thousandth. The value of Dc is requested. 0.138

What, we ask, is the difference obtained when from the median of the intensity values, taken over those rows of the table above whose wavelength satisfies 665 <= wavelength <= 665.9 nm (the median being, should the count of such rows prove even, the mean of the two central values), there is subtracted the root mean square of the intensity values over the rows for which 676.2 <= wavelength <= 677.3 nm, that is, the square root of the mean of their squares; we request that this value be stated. -0.30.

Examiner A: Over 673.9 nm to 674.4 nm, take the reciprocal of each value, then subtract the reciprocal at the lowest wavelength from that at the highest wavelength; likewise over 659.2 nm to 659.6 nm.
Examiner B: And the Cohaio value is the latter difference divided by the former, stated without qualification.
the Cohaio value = -0.3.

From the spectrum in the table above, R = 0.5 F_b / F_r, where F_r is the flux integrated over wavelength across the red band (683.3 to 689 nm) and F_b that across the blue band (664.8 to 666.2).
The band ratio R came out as 0.1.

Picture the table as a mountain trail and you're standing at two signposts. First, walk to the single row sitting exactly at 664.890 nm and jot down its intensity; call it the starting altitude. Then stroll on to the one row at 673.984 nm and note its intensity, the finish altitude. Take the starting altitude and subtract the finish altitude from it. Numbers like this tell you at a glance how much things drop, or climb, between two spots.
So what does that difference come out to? -0.3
